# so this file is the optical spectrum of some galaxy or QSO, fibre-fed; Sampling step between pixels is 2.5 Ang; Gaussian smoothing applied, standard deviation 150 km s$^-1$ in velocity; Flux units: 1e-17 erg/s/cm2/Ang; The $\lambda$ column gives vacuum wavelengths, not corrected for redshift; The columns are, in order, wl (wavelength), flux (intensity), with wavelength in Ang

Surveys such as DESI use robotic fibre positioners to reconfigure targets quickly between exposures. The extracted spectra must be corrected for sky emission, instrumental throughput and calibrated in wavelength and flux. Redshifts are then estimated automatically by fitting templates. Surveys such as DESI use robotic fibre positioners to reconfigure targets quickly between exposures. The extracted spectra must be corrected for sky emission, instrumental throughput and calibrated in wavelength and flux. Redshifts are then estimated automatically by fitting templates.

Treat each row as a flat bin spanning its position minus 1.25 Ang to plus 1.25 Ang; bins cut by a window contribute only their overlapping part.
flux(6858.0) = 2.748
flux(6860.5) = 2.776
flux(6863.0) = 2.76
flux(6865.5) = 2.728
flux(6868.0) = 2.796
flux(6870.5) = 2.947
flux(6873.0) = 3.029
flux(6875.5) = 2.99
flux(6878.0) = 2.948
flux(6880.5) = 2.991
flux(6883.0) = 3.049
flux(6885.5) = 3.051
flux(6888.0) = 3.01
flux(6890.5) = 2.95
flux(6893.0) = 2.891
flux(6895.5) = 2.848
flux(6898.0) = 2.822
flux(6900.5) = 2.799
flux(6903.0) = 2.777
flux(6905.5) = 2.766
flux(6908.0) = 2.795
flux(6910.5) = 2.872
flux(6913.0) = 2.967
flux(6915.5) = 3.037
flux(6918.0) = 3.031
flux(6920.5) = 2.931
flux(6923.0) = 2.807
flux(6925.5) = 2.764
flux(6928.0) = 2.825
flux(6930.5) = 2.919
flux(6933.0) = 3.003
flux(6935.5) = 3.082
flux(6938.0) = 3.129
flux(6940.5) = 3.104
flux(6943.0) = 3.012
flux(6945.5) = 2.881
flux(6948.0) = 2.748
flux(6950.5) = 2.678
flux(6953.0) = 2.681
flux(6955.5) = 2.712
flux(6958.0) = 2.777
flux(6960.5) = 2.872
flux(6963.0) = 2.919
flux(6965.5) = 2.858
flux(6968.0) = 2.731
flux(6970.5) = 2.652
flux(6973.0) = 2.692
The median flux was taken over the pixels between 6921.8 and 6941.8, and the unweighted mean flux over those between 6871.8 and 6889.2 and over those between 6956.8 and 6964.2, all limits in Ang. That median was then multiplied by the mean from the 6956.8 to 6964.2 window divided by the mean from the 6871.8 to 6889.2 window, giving 2.810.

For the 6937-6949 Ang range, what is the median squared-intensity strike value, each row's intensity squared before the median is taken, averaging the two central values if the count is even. 9.1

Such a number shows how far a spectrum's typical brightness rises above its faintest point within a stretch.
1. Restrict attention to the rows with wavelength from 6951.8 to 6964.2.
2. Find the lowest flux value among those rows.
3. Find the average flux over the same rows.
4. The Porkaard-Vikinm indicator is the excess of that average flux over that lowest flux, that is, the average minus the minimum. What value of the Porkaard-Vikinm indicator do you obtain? 0.111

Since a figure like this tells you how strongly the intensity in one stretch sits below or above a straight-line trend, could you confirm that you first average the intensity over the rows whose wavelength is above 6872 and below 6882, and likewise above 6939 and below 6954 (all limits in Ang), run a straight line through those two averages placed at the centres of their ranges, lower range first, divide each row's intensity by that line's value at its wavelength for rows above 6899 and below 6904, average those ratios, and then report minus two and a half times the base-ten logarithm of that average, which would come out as 0.058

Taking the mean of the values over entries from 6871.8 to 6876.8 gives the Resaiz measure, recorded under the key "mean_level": 3.01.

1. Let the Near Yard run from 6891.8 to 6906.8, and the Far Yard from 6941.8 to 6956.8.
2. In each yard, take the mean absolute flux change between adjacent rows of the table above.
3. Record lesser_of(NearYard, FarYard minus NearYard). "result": 0.025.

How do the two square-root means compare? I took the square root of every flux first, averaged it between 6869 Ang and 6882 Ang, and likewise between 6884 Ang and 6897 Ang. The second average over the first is 0.995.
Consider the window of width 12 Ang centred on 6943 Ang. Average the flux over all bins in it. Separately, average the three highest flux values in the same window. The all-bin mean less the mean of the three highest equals -0.11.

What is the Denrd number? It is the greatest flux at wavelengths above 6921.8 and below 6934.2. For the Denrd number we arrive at 3.003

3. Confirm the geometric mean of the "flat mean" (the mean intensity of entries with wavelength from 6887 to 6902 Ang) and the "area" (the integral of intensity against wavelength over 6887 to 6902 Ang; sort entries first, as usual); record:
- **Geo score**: 11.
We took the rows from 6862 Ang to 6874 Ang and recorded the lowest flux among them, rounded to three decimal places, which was 2.728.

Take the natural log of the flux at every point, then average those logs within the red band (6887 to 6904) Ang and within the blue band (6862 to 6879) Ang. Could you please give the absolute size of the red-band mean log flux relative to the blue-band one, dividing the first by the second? 1.00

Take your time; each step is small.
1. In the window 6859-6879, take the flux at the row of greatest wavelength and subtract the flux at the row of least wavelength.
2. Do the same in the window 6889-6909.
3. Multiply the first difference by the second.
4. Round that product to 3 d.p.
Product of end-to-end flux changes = -0.027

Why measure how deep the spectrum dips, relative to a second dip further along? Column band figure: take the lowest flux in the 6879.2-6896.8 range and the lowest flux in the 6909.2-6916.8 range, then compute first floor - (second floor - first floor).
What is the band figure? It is 2.82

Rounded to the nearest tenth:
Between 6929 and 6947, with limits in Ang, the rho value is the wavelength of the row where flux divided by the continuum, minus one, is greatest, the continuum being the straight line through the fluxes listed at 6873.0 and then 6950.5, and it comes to 6938.0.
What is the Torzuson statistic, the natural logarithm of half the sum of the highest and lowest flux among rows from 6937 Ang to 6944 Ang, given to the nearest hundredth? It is 1.12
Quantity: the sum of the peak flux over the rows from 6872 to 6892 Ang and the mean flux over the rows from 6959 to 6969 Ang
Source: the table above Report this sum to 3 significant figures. 5.90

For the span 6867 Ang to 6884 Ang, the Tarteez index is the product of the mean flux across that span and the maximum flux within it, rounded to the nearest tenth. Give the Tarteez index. 9.0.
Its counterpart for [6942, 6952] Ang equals 8.5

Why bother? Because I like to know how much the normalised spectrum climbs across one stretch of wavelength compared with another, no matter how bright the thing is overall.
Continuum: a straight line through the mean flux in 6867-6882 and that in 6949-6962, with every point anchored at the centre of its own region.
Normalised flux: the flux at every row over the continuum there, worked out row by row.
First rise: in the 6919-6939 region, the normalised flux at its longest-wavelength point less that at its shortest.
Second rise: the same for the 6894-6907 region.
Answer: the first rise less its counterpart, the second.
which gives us 0.107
